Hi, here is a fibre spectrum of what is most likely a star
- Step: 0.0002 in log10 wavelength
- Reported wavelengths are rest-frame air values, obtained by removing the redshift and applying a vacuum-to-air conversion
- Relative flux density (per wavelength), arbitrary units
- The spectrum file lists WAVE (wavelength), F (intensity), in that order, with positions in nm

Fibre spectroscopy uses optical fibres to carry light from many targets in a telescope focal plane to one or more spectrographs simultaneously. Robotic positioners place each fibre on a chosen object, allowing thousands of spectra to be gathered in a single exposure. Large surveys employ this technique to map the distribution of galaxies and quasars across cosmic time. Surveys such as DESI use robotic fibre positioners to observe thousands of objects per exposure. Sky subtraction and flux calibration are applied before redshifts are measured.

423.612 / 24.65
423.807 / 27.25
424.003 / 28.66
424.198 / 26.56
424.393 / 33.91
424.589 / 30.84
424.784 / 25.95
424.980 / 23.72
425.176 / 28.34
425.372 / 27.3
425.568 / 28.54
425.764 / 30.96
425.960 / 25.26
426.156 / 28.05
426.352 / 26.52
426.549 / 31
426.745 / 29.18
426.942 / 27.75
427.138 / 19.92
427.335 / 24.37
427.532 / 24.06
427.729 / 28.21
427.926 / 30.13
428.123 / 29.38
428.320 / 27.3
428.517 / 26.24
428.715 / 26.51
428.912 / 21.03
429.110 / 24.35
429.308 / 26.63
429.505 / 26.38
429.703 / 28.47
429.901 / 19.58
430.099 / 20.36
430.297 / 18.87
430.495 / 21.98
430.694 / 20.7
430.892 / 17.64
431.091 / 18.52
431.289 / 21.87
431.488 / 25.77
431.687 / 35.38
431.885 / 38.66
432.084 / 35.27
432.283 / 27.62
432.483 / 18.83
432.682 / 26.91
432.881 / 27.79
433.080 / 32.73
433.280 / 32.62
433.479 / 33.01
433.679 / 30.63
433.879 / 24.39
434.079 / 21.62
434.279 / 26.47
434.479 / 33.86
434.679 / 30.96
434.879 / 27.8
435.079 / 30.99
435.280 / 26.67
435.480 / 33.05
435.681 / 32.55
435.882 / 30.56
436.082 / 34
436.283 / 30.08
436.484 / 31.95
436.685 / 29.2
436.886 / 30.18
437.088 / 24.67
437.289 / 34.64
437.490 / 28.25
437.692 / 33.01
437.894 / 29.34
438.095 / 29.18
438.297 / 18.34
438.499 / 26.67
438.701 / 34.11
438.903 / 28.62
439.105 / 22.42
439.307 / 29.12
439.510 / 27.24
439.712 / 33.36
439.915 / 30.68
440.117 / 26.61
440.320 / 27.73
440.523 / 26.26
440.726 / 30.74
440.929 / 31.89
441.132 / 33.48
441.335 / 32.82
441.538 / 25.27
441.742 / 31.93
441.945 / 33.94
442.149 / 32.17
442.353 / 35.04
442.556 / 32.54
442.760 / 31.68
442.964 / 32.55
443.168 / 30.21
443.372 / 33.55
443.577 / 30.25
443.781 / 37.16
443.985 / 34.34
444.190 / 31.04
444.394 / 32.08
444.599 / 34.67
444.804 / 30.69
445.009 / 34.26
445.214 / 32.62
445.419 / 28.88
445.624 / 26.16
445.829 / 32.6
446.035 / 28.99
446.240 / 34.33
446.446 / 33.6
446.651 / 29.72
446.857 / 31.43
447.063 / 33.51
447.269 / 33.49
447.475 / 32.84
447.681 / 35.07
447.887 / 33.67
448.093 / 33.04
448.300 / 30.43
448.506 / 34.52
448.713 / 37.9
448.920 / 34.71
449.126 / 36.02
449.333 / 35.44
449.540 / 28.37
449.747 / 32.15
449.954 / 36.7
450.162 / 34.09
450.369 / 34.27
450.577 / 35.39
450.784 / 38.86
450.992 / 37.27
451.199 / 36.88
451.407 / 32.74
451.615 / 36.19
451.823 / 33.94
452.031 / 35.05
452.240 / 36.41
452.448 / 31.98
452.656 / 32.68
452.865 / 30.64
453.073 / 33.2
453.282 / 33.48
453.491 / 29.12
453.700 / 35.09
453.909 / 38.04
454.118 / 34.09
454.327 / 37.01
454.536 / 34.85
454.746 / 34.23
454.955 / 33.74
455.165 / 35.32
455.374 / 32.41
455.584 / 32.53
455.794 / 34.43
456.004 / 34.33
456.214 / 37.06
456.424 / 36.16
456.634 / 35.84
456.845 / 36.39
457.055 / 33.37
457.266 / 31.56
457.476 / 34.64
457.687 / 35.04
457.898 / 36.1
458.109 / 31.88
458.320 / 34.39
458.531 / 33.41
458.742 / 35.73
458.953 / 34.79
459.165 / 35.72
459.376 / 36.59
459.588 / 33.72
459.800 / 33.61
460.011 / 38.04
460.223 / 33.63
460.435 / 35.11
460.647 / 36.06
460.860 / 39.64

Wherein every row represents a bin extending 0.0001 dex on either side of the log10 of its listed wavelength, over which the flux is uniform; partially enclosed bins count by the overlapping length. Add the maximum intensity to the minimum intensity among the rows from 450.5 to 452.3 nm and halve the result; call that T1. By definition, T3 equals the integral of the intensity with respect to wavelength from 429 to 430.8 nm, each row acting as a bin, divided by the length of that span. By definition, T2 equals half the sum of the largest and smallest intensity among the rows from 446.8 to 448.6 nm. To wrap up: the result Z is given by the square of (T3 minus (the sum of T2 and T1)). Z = 2075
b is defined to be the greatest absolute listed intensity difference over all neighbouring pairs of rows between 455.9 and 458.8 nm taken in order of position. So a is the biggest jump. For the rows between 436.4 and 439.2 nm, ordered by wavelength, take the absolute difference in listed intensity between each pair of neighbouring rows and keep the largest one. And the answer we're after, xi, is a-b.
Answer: 6.6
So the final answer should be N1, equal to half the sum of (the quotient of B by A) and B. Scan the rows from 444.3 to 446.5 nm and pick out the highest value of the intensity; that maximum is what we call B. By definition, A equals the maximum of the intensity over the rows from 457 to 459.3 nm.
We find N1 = 17.8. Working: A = 36.1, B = 34.67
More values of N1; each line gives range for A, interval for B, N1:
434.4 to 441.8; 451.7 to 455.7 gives 19.6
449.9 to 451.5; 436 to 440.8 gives 17.8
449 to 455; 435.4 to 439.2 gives 17.8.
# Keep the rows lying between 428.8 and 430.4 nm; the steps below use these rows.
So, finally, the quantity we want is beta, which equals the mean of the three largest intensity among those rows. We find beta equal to 27.2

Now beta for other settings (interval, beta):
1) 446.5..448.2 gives 34.1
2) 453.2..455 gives 36.7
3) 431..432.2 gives 36.4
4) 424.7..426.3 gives 29.3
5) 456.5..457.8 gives 35.8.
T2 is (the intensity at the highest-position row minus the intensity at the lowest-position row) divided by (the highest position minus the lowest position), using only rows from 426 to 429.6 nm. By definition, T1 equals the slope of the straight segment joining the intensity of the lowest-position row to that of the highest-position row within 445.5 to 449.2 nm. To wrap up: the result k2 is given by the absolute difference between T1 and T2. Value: 3.31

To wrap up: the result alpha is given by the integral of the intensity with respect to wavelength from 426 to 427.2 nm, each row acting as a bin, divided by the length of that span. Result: 27.2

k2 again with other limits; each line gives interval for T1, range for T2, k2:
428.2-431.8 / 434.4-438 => 3.72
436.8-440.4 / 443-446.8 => 0.57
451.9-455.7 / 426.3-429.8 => 1.29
